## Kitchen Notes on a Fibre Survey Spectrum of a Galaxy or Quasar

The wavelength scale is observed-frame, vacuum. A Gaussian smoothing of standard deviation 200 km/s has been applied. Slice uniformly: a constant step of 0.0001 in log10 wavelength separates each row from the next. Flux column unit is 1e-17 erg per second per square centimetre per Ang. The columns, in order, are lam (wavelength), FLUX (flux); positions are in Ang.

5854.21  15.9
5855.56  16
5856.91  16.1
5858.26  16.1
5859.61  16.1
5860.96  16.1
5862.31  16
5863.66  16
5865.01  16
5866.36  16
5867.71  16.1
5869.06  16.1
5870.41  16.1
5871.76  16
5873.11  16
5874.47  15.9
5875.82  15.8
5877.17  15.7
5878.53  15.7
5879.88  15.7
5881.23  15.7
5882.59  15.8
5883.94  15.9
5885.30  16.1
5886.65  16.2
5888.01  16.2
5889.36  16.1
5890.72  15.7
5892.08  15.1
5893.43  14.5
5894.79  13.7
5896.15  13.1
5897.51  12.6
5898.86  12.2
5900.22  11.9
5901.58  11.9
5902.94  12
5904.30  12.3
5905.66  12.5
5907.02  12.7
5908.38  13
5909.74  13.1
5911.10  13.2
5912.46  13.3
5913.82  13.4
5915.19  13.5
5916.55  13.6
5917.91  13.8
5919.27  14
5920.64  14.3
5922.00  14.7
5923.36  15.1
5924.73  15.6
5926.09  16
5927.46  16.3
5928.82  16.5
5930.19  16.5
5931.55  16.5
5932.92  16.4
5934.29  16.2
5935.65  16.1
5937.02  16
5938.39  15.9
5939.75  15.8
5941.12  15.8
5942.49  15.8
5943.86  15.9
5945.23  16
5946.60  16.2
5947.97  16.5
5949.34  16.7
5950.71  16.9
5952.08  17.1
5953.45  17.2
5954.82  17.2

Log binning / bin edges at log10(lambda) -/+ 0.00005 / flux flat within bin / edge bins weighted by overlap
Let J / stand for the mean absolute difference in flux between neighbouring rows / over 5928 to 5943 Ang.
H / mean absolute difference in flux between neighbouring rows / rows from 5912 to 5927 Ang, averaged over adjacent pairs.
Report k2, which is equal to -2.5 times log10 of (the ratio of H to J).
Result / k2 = -1.5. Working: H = 0.27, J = 0.07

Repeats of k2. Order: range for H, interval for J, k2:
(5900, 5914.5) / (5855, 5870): -1.7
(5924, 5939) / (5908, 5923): 0.1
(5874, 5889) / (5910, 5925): 1.3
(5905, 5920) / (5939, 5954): -0.1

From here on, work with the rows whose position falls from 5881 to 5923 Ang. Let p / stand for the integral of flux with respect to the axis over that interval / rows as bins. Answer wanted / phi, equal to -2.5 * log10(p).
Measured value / -6.9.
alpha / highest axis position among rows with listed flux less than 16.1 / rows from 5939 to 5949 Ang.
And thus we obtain 5945.23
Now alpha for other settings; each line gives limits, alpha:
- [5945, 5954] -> 5945.23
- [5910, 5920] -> 5919.27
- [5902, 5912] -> 5911.10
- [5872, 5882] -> 5881.23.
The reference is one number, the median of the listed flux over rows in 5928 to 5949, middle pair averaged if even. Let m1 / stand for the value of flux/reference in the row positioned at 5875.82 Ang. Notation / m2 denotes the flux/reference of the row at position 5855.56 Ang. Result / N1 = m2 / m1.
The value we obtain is 1.01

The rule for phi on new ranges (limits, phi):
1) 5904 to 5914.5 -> -5.3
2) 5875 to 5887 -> -5.7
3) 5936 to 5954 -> -6.2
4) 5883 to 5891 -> -5.3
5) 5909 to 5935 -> -6.5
